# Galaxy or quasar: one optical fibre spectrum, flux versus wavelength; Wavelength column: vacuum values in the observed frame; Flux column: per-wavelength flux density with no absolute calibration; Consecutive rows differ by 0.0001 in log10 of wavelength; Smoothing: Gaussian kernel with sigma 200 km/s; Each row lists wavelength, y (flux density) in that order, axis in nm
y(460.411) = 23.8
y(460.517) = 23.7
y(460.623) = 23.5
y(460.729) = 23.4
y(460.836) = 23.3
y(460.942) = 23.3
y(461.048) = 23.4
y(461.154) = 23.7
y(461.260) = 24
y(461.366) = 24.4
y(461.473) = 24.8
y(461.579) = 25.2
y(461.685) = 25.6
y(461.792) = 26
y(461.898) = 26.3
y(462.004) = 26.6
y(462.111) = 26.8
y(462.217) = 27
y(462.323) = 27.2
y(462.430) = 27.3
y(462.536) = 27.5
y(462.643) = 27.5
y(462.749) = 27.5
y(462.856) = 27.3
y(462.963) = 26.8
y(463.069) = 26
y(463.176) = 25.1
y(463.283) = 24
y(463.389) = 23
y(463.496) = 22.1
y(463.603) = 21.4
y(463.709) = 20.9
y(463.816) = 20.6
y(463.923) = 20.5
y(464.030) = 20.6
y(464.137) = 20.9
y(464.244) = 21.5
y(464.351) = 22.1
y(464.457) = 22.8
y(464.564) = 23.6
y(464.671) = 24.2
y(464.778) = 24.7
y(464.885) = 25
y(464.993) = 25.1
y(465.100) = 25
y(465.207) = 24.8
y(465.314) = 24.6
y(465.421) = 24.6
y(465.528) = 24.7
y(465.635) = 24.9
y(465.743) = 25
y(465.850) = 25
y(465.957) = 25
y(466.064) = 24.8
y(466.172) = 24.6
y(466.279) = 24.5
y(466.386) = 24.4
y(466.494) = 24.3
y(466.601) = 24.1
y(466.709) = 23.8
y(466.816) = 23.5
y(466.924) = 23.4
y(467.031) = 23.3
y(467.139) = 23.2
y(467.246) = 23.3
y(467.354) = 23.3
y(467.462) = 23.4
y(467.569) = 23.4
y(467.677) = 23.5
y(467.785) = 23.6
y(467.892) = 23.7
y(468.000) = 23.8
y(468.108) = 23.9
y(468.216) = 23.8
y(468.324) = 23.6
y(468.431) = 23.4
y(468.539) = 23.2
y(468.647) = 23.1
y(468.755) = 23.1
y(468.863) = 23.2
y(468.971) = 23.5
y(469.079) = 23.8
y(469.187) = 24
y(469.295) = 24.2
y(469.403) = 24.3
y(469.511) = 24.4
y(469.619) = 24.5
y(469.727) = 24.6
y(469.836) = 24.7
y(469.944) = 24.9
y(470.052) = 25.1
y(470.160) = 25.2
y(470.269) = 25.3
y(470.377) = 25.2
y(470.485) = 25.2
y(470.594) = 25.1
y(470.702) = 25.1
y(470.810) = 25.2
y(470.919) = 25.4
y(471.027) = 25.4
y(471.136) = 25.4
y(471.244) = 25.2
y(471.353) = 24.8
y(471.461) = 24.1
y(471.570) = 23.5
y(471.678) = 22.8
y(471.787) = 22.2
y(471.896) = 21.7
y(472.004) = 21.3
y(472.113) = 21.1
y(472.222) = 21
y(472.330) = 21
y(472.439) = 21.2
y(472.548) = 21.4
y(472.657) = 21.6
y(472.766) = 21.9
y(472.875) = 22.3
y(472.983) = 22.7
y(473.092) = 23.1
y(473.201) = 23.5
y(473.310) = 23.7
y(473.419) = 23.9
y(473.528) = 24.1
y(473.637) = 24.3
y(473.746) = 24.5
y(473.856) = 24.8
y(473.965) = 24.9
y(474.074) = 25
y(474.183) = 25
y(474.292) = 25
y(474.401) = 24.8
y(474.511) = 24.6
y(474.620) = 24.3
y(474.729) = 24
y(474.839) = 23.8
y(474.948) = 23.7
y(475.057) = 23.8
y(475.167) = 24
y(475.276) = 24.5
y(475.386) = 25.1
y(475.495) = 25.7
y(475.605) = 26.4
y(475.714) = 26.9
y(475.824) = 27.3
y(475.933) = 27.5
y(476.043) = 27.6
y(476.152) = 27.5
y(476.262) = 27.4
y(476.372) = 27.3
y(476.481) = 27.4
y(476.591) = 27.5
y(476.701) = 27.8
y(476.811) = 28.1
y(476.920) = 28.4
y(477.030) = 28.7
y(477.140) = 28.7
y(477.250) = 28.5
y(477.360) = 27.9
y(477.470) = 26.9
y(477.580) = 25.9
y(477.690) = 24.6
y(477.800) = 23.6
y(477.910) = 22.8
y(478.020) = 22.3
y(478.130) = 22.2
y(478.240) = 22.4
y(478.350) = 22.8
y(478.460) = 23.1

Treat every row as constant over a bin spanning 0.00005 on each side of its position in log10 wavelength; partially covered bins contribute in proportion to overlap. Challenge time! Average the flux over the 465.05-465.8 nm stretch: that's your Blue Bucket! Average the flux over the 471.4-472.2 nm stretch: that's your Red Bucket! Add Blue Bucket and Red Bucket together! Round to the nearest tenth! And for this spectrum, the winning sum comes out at 47.2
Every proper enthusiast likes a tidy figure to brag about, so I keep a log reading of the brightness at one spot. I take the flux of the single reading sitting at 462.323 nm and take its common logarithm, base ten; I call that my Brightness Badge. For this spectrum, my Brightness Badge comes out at 1.43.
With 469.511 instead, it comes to 1.39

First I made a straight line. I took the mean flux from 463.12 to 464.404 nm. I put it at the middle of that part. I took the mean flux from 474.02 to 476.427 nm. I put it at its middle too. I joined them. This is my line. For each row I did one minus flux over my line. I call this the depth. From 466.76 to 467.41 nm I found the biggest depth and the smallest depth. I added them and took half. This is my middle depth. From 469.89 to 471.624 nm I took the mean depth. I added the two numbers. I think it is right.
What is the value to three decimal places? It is -0.057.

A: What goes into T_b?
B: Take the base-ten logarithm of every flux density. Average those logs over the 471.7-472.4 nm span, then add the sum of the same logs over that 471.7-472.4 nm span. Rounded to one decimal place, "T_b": 9.3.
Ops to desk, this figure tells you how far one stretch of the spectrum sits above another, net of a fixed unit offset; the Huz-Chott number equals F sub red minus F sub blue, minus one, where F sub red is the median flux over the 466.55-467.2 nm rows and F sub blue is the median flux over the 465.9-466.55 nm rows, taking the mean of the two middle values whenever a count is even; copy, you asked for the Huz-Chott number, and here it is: -2.1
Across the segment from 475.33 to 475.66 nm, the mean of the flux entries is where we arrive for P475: 25.7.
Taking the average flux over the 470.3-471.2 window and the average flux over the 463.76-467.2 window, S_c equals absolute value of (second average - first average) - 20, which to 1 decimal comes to -18.5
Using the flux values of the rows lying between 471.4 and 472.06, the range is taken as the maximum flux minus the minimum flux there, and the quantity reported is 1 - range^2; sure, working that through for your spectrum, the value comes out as -6.8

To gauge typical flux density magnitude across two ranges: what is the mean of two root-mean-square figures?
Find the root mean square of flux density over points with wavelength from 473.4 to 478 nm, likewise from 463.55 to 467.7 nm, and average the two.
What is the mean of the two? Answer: 24.7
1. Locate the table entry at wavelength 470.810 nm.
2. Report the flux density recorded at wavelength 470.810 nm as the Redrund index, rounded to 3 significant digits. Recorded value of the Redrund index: 25.2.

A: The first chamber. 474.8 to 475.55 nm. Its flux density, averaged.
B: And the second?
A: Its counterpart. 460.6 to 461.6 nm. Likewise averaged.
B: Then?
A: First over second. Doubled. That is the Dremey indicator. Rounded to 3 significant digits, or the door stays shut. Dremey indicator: 2.04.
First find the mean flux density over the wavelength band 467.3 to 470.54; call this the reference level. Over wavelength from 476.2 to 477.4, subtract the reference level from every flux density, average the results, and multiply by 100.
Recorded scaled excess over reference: 394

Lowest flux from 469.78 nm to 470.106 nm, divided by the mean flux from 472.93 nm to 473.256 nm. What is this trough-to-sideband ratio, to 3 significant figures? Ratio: 1.07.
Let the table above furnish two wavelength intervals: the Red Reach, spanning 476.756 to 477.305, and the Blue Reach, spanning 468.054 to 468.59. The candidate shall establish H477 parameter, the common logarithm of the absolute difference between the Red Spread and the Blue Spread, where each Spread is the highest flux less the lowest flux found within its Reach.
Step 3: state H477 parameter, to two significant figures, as -1.0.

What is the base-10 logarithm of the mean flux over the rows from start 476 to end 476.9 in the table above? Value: 1.44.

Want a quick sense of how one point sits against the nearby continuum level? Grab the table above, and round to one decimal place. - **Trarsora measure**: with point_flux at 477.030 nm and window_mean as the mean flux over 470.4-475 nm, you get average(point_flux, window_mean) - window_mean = 2.5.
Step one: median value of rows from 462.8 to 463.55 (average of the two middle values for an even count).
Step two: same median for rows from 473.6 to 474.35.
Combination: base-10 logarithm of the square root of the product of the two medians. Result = 1.40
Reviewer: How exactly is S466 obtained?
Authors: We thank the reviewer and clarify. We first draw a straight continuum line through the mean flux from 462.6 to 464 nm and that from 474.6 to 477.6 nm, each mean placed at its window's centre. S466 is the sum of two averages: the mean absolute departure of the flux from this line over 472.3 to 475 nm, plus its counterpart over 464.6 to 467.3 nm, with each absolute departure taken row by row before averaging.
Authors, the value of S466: 3.07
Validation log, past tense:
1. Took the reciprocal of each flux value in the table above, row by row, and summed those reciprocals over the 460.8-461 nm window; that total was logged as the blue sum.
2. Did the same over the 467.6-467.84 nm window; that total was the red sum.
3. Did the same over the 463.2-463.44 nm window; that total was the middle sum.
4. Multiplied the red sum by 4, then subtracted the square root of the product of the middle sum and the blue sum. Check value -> 0.25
